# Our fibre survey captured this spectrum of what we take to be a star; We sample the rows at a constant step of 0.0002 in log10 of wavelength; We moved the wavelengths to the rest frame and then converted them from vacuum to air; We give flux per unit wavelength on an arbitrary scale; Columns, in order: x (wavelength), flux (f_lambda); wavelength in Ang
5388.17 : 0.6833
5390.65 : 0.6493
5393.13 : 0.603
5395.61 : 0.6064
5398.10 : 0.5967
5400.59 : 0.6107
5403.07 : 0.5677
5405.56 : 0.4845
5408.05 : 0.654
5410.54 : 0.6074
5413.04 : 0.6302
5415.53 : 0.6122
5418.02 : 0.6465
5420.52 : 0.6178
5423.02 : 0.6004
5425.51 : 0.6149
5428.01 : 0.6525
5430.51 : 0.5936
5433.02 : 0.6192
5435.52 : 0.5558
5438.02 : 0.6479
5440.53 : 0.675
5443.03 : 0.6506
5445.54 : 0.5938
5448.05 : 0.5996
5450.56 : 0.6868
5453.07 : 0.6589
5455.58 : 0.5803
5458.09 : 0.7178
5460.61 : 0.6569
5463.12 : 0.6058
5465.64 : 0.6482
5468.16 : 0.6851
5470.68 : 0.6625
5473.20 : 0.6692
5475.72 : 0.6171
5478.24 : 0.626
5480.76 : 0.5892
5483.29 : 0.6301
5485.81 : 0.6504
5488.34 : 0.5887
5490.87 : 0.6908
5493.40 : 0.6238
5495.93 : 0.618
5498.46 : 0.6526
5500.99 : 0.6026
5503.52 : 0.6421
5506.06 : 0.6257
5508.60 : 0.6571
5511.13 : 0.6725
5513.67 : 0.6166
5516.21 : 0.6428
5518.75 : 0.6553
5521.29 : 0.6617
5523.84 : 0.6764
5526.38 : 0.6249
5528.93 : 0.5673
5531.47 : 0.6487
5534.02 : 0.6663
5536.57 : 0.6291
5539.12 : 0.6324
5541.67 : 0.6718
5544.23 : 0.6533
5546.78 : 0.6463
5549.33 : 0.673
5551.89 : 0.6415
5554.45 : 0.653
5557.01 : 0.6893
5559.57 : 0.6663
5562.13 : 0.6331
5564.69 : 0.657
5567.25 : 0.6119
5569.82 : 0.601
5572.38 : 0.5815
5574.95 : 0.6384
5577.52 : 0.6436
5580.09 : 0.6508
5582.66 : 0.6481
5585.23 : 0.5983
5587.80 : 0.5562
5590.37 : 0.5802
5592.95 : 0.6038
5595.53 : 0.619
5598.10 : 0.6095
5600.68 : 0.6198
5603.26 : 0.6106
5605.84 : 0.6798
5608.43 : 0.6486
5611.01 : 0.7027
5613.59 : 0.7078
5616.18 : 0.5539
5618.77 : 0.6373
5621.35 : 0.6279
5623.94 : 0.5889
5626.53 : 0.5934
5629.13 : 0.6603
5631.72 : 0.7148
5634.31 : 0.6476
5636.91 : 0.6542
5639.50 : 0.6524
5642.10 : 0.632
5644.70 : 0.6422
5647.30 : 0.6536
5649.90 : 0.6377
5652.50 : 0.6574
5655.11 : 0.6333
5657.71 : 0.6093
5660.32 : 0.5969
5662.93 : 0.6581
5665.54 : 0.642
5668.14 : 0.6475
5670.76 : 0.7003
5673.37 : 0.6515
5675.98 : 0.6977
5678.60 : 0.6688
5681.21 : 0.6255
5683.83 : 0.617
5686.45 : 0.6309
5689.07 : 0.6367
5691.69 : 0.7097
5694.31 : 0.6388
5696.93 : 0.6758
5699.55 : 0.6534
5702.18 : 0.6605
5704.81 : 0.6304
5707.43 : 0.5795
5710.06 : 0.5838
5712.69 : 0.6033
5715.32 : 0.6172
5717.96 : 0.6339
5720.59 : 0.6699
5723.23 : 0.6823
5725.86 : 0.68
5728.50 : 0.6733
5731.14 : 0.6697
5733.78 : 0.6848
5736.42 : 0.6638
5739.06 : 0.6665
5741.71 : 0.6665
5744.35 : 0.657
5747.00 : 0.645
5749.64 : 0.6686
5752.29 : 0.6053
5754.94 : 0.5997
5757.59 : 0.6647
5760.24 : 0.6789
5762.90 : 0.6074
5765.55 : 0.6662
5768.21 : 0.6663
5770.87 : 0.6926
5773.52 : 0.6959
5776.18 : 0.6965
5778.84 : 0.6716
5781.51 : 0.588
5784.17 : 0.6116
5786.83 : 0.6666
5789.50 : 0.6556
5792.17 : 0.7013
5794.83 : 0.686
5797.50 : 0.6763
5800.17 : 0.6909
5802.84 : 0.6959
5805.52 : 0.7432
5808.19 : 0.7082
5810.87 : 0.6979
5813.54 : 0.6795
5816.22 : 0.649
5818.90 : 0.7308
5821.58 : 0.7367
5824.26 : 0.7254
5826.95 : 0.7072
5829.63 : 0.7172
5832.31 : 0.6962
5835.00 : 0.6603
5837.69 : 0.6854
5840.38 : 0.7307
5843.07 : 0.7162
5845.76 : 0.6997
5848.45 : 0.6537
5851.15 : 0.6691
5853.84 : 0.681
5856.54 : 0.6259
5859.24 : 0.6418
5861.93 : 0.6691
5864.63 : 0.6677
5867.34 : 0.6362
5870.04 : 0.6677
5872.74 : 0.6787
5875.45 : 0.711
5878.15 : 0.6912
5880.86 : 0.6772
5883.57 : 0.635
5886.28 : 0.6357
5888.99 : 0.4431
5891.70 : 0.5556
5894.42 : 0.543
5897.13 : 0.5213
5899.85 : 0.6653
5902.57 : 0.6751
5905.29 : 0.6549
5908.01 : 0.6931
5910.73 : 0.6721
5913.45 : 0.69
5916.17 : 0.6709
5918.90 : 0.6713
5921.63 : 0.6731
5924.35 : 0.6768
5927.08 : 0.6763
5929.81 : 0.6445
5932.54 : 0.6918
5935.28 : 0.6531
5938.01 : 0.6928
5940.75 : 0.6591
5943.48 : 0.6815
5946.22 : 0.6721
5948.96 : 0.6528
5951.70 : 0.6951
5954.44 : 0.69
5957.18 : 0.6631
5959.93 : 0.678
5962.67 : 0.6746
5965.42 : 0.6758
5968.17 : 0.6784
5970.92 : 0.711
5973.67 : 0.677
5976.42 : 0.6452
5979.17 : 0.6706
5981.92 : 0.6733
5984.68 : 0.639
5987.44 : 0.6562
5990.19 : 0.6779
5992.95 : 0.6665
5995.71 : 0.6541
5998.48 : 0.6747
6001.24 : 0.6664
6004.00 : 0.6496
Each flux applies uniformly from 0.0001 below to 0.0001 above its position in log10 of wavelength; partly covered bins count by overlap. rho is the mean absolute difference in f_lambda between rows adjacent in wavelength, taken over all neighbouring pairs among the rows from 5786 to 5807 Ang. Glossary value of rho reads 0.0212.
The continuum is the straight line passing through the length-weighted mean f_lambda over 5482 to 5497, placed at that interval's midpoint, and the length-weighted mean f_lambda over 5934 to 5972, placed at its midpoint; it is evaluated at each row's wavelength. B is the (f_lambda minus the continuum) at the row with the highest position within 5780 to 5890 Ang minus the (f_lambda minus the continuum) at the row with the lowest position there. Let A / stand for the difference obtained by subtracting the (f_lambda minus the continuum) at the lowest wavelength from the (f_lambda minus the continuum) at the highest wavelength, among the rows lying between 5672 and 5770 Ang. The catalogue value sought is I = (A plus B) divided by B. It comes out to 1.0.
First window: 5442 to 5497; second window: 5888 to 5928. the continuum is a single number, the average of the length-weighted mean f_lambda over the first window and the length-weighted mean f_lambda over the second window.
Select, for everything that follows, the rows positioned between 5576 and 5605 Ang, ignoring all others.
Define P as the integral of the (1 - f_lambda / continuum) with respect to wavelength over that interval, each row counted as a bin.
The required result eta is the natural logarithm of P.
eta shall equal 0.01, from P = 1.01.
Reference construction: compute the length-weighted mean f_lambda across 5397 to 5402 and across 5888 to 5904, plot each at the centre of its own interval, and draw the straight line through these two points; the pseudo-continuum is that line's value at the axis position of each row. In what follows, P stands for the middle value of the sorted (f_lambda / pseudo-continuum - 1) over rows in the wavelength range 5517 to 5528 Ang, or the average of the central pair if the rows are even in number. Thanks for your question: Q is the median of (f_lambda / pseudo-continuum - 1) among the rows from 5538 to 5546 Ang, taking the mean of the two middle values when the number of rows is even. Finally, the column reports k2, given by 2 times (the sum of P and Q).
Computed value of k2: 0.41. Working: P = 0.11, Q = 0.10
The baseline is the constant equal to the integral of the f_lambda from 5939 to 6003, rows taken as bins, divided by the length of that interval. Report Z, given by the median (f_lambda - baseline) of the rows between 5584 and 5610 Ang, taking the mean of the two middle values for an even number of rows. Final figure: -0.06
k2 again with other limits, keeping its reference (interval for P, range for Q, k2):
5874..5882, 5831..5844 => 0.84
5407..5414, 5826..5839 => 0.52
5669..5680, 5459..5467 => 0.50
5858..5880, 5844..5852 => 0.67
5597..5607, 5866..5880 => 0.46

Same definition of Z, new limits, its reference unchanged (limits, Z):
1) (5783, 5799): 0.00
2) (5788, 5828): 0.03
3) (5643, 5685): -0.03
